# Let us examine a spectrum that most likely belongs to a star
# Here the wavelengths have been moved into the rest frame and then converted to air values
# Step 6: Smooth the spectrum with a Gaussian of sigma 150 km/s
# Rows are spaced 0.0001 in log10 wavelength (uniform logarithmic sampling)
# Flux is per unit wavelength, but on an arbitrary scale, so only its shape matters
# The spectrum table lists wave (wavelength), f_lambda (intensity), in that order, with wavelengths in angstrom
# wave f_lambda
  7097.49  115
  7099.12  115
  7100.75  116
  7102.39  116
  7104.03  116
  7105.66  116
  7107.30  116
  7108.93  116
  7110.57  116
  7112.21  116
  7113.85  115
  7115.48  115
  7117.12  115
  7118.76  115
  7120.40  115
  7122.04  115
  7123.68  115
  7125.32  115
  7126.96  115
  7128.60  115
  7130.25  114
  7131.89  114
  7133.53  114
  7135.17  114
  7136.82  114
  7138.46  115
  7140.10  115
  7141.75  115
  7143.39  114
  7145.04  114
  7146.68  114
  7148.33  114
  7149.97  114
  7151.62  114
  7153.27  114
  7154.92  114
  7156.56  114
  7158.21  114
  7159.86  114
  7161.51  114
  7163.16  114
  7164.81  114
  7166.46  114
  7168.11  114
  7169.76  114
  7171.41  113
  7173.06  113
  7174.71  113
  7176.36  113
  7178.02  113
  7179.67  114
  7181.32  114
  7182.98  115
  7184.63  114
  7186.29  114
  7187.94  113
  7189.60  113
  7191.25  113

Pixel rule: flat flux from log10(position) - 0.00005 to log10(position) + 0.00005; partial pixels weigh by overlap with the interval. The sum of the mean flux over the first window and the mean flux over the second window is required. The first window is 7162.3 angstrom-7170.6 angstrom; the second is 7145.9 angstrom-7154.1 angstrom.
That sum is 228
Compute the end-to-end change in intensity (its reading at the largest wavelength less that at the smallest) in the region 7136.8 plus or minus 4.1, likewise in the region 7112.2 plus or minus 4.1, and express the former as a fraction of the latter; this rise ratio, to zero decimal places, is -1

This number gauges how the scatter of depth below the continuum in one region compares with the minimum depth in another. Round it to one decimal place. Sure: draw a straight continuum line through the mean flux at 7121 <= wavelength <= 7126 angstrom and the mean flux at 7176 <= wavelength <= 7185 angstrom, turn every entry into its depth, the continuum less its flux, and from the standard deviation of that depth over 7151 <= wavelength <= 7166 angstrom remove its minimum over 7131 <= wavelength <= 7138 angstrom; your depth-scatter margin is -0.6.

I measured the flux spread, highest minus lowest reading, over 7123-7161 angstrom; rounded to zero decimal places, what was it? 1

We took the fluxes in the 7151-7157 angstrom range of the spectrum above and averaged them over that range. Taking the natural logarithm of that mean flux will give 4.74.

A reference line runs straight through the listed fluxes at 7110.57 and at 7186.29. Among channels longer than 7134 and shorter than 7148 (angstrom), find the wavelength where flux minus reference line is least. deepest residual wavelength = 7135.17 angstrom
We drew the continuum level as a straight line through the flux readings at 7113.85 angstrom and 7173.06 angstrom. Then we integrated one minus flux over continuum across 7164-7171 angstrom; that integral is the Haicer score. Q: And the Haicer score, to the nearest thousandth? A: -0.047 angstrom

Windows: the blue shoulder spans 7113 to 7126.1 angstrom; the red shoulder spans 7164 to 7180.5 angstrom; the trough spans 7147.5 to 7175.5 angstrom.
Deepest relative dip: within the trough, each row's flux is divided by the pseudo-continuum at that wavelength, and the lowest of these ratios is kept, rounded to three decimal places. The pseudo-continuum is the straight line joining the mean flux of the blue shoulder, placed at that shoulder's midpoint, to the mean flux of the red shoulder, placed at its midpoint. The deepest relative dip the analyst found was 0.995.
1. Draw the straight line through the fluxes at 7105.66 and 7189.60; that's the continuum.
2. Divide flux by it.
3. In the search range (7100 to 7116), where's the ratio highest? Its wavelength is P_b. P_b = 7112.21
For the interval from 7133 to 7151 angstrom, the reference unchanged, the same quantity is 7141.75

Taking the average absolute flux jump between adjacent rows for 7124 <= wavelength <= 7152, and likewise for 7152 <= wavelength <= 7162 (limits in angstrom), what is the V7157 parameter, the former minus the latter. 0.2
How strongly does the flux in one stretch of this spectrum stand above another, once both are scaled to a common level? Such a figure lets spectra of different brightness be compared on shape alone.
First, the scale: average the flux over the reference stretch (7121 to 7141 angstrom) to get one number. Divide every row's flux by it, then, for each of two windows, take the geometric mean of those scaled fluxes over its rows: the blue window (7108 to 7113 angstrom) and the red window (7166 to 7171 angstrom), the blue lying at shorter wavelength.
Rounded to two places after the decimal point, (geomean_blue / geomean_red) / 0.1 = 10.18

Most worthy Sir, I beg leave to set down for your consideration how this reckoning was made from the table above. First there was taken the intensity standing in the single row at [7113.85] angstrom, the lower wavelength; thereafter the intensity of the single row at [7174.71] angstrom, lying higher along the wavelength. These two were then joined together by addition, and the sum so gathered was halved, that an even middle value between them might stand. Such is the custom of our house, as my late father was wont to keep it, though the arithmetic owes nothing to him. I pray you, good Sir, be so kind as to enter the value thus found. 114.0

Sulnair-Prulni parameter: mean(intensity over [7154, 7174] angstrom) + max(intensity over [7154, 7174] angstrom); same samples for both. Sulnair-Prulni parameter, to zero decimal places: 228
